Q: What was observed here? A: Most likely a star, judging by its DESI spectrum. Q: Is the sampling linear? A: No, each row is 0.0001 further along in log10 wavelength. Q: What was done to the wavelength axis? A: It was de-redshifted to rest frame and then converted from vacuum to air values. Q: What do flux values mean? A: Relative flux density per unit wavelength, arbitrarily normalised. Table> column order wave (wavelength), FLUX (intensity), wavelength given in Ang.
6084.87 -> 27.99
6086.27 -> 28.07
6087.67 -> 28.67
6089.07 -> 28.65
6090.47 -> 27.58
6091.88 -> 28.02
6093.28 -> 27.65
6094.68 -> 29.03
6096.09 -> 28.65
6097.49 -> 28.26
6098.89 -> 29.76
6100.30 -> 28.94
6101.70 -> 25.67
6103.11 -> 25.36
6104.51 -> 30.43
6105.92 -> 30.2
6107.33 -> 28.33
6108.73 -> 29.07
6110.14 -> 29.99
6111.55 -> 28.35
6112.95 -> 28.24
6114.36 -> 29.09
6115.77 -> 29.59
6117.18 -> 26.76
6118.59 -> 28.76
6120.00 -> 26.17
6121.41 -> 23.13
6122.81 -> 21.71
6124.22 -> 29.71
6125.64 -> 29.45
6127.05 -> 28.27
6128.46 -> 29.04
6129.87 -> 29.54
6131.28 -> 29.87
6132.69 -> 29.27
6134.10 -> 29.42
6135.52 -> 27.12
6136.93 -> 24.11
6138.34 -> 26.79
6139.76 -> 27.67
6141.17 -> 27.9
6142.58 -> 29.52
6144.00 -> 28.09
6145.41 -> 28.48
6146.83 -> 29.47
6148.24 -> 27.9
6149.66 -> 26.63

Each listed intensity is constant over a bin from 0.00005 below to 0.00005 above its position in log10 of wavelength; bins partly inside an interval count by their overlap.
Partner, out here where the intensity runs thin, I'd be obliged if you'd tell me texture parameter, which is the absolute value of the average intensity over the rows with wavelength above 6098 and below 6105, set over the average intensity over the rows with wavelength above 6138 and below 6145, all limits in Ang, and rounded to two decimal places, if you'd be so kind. 1.00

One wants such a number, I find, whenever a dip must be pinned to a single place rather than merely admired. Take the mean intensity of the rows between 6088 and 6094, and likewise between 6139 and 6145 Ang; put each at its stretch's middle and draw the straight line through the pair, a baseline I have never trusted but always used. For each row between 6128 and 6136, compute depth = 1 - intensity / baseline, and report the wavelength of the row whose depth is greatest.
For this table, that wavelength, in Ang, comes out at 6135.52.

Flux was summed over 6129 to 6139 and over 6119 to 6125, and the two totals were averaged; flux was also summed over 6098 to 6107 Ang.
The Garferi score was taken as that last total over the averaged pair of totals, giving 1.15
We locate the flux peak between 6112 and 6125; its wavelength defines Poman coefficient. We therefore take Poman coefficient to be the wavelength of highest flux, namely 6124.22 Ang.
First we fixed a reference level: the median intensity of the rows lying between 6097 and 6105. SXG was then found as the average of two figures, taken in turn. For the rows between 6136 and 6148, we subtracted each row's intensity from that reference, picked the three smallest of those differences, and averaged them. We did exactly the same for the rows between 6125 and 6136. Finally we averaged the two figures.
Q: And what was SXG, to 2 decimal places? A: -0.79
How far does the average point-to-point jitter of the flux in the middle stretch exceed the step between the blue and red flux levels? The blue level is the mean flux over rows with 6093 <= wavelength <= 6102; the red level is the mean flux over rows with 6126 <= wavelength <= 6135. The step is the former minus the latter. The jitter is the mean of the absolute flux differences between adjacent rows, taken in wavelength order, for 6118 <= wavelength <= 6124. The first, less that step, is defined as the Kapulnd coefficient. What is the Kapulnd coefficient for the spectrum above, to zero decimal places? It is 3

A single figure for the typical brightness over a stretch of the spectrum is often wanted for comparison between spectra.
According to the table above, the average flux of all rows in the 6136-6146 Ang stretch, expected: 27.5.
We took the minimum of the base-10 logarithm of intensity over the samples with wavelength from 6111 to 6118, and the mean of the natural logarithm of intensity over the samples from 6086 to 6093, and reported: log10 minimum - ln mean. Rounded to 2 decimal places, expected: -1.91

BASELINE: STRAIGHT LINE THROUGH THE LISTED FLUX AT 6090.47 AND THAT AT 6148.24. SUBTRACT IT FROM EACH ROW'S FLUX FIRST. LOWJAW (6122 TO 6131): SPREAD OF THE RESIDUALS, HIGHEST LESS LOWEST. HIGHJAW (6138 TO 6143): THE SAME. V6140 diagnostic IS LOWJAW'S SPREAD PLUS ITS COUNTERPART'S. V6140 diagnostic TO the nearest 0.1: 10.7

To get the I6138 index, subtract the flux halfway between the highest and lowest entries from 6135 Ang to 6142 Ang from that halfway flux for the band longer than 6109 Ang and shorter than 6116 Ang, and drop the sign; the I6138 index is 3.1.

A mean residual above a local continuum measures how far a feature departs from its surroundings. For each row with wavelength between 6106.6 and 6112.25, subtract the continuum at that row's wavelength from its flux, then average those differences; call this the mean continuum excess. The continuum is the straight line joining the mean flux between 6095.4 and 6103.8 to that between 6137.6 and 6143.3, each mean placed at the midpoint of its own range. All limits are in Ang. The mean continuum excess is 1.1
